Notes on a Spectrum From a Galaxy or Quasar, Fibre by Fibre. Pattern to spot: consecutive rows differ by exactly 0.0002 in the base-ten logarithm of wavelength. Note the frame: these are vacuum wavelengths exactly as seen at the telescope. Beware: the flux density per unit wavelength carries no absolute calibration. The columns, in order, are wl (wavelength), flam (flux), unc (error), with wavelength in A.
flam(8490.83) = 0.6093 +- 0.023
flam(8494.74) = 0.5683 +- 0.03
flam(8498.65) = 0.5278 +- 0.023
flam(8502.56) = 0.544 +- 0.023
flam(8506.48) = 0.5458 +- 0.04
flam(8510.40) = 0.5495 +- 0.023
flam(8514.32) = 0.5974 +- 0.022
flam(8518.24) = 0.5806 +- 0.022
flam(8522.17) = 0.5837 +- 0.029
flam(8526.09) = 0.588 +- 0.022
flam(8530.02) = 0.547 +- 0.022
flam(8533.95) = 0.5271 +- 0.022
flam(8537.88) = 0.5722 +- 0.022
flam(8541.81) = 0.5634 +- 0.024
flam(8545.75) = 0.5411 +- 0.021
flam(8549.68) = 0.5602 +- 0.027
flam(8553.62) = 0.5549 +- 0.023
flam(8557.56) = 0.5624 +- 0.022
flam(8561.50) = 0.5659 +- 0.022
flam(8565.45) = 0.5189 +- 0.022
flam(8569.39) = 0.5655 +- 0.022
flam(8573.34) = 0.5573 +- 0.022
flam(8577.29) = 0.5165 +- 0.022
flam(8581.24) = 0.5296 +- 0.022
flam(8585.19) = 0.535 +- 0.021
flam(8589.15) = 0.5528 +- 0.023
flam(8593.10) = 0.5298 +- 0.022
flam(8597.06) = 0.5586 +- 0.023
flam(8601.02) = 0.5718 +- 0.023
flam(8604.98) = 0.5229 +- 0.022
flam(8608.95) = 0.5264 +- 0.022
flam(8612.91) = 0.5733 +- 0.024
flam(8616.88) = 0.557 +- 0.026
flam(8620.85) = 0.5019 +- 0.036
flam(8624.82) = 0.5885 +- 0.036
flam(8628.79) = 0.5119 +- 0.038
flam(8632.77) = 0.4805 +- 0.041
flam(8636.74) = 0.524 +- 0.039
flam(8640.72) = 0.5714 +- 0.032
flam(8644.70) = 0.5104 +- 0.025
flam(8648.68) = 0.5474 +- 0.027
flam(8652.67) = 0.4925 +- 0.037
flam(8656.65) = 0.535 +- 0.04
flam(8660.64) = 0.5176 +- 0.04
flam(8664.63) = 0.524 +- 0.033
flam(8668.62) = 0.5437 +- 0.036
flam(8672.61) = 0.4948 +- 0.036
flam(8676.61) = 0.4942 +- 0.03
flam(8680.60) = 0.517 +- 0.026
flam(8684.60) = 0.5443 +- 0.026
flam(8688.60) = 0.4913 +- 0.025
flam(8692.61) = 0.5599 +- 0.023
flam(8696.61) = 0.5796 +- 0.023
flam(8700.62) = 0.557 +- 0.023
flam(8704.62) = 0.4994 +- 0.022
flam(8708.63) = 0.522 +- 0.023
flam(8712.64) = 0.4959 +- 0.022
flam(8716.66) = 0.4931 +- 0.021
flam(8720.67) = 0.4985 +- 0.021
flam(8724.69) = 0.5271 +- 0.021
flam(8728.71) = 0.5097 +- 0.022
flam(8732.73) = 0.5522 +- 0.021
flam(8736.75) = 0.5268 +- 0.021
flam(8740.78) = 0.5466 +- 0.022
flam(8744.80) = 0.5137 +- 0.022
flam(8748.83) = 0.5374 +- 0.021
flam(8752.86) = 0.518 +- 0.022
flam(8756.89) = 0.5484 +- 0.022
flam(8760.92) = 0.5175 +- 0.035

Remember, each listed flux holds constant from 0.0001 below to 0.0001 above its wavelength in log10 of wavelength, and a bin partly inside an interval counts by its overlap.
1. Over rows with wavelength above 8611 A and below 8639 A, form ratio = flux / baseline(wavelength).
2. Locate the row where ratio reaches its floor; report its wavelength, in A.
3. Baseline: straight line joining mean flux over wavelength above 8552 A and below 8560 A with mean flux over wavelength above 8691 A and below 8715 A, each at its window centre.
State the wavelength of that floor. 8632.77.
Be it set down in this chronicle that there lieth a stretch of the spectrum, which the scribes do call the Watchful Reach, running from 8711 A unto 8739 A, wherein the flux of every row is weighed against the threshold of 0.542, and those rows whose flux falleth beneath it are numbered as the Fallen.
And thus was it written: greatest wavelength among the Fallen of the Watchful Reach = 8736.75 A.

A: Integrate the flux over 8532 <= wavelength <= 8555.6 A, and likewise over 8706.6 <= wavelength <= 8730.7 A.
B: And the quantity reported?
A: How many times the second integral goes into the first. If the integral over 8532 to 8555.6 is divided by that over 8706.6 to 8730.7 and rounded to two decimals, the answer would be 1.07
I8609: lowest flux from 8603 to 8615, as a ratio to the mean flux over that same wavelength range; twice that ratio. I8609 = 1.93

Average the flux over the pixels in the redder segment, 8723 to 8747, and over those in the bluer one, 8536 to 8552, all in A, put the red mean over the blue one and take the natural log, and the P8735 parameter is -0.055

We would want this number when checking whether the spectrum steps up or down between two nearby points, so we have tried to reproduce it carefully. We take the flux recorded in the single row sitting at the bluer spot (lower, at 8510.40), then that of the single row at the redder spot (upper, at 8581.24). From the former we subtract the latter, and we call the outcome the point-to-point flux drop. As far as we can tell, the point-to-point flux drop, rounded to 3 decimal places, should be 0.020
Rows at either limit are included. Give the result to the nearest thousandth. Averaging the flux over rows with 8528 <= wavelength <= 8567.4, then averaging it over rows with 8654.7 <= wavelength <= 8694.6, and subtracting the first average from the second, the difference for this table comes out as -0.029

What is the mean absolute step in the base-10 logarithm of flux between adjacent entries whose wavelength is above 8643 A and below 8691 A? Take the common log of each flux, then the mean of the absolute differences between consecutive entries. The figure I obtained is 0.025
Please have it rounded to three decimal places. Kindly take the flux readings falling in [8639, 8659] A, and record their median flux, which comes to 0.535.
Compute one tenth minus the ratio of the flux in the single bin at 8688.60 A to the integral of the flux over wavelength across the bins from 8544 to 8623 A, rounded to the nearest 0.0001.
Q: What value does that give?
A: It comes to 0.0886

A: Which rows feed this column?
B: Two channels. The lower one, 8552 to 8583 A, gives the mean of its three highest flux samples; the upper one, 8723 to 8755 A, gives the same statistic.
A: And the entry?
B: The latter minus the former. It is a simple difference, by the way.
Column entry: -0.02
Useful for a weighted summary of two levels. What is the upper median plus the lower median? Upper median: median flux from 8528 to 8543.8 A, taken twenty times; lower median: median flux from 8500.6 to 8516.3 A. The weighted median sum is 11.7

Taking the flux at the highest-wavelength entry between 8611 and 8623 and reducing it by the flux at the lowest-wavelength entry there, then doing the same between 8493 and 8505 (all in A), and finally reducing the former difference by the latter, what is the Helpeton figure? -0.05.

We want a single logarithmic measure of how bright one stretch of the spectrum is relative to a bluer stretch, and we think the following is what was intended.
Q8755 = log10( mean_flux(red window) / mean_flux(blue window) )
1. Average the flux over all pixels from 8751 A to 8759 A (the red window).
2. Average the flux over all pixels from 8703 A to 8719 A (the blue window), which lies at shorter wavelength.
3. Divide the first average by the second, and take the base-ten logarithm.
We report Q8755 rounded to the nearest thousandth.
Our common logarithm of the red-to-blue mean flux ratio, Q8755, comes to 0.026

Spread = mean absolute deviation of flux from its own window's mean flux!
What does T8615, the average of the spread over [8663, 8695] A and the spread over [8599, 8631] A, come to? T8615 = 0.0251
